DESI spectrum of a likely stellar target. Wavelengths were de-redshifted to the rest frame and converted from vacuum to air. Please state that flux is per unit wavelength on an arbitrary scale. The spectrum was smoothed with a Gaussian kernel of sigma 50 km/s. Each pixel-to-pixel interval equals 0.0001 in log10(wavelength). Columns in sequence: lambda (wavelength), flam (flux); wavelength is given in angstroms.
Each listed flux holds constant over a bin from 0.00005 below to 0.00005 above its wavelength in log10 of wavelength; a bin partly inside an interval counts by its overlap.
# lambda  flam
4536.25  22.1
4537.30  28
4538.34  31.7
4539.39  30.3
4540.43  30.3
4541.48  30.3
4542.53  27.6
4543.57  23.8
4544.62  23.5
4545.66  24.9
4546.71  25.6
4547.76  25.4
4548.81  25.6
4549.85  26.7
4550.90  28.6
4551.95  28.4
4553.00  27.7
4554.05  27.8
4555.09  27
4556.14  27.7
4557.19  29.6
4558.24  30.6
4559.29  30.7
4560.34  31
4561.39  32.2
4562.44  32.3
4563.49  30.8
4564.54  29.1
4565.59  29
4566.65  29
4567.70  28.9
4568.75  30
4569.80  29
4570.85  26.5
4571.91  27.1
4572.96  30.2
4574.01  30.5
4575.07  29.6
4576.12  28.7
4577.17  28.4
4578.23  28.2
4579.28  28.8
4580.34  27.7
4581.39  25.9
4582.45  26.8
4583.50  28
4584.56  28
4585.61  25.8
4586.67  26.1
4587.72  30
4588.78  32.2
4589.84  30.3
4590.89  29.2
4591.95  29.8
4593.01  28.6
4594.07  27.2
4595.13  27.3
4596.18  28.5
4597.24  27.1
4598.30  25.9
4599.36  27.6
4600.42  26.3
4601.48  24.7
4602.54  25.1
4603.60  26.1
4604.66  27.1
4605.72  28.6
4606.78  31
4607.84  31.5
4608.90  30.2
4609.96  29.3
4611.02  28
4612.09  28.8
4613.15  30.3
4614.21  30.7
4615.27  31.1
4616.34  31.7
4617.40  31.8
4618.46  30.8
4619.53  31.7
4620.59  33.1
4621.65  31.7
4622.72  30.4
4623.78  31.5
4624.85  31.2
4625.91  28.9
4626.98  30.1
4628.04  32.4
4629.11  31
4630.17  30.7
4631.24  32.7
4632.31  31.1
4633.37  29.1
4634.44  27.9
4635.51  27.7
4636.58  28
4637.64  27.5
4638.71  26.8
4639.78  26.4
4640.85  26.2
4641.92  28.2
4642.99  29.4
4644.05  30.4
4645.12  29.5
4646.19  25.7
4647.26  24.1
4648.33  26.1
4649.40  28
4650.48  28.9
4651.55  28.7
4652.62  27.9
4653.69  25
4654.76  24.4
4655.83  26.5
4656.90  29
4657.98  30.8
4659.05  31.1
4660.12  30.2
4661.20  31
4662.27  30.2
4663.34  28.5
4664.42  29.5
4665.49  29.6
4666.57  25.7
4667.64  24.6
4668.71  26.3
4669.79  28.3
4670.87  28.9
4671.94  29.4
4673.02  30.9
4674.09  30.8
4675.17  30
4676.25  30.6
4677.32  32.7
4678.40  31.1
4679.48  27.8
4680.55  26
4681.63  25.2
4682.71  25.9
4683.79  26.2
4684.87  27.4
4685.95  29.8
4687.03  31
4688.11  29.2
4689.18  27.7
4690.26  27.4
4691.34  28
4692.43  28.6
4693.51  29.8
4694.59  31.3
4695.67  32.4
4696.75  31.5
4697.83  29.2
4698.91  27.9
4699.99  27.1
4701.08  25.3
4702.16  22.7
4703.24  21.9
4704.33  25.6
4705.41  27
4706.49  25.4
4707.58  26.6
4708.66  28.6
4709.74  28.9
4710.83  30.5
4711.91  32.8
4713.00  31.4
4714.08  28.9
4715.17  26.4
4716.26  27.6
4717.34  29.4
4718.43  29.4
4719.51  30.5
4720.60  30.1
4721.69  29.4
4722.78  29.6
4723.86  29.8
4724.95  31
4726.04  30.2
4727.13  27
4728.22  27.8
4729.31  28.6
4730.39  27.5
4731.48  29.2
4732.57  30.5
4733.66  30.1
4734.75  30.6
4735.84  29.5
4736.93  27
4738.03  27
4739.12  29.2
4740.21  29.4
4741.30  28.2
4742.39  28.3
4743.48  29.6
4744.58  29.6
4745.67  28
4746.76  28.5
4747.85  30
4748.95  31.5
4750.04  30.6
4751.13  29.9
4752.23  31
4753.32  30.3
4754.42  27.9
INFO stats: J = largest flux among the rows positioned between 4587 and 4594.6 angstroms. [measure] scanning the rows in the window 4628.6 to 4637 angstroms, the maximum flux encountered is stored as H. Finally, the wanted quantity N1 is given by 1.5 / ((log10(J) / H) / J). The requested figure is 1047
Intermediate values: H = 32.7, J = 32.2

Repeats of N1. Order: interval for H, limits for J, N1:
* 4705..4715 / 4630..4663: 1062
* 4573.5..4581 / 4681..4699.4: 981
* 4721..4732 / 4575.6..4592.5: 993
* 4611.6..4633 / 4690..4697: 1065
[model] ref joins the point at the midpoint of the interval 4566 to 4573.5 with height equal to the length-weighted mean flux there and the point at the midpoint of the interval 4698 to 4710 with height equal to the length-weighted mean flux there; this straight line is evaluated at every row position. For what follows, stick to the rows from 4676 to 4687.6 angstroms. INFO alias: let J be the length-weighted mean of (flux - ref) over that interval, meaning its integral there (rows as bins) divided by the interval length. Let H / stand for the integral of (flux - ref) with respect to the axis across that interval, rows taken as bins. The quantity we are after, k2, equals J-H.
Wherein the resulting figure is -20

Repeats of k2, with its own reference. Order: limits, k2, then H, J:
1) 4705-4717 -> -28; 31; 2.6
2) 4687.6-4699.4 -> -33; 36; 3.0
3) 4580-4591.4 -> 2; -2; -0.2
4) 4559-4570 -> -14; 16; 1.4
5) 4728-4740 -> -36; 40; 3.3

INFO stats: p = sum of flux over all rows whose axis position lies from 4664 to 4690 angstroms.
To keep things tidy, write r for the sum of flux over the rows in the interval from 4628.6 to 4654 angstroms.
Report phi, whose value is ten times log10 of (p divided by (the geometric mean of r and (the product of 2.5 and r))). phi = -1.94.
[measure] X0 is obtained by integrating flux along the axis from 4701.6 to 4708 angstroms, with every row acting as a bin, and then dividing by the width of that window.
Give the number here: 24.8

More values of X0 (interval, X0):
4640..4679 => 28.5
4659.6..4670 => 28.4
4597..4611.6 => 27.8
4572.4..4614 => 28.3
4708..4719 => 29.4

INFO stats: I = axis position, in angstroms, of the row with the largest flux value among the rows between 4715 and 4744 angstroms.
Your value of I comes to 4724.95 angstroms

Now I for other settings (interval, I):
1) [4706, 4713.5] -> 4711.91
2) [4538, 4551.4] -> 4538.34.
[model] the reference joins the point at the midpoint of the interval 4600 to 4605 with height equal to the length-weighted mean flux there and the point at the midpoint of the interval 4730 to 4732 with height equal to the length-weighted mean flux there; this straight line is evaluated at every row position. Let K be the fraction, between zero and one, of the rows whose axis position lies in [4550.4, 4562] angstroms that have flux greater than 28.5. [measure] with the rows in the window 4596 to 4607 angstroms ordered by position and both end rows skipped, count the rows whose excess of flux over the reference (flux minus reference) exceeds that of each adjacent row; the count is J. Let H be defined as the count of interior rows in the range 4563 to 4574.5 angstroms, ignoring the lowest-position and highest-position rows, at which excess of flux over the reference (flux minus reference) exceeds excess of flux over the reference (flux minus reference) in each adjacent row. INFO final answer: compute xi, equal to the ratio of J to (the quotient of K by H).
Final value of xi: 2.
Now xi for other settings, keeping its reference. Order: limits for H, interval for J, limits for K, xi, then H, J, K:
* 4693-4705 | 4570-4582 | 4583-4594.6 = 4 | 1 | 2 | 0.55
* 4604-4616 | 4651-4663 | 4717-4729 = 2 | 1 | 2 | 0.82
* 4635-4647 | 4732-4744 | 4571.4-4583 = 9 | 2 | 2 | 0.45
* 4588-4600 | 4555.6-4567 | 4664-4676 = 3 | 2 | 1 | 0.64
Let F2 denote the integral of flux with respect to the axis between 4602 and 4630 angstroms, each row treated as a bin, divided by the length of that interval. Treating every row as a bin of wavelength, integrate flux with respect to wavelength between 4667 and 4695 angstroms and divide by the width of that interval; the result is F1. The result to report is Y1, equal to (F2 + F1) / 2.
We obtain 29.4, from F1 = 28.6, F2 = 30.2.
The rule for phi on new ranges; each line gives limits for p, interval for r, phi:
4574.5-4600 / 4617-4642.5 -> -2.25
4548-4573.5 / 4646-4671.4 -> -1.82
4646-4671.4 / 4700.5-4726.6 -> -2.05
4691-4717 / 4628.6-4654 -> -2.00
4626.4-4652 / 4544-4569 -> -1.96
